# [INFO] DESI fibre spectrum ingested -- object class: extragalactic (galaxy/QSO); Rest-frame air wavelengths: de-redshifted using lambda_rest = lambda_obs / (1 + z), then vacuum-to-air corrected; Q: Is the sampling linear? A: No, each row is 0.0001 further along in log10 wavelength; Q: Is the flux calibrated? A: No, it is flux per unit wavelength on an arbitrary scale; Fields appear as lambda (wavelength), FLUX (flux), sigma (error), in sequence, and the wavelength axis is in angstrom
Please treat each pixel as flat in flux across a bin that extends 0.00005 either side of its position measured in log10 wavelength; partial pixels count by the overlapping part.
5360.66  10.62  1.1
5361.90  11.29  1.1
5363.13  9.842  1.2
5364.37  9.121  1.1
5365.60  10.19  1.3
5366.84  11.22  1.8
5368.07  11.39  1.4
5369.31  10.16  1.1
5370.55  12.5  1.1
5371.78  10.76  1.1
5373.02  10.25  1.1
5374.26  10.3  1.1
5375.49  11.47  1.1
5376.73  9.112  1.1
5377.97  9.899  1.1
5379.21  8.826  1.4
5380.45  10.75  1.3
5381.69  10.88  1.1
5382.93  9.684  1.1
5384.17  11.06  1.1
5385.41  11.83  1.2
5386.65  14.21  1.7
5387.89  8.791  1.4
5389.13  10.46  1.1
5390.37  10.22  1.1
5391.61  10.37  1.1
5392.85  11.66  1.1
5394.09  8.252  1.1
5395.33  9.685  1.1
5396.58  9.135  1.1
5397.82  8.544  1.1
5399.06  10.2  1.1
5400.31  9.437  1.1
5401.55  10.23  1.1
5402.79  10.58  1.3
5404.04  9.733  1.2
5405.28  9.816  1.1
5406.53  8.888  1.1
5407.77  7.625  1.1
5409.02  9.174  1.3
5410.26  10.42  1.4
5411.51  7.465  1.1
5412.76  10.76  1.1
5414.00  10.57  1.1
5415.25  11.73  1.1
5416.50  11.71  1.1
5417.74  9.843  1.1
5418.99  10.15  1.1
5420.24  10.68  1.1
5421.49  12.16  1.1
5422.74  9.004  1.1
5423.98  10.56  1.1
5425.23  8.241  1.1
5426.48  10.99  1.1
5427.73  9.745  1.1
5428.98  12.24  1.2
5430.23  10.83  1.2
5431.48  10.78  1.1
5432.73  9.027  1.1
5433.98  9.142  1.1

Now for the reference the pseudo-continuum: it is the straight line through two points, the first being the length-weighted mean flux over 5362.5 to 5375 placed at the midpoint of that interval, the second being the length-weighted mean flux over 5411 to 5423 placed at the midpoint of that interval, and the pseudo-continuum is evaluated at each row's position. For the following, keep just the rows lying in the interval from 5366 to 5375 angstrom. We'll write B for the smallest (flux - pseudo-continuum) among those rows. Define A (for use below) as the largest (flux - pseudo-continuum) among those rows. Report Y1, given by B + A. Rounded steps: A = 1.9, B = -0.4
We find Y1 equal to 1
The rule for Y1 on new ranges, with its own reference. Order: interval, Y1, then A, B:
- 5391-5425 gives -1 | 1.7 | -3.0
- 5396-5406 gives -2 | 0.1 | -2.0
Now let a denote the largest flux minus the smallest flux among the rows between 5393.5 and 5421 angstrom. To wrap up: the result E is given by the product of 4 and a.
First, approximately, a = 4.3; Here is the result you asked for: 17.1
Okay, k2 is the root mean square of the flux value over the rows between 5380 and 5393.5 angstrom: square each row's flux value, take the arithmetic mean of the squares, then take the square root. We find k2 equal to 11.0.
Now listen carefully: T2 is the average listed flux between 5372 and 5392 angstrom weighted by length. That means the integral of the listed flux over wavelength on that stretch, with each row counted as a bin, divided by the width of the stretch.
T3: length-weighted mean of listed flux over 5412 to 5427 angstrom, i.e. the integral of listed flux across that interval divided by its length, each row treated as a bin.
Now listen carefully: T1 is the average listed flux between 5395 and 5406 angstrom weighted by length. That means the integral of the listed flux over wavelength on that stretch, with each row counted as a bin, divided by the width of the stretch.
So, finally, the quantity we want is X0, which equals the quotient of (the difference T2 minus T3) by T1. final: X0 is 0.001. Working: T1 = 9.7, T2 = 10.5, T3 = 10.5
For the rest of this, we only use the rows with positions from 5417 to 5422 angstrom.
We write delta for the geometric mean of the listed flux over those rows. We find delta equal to 10.7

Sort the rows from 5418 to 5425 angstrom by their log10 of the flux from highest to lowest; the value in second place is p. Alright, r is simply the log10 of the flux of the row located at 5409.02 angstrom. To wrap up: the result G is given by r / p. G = 0.94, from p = 1.03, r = 0.96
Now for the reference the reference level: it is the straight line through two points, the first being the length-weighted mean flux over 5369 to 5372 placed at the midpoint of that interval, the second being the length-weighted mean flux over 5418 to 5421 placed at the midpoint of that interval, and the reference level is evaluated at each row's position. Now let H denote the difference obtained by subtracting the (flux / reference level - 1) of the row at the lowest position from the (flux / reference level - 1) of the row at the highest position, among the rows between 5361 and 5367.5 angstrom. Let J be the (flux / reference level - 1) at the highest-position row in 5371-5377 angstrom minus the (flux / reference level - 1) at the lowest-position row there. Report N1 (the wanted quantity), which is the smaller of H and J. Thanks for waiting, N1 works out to -0.14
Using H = 0.00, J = -0.140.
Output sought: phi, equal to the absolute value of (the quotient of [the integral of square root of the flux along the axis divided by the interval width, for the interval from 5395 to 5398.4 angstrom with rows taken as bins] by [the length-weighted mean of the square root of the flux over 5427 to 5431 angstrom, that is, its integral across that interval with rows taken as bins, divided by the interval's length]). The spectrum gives 0.91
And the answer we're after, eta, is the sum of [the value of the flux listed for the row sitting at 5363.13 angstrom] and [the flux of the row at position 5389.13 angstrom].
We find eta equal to 20.3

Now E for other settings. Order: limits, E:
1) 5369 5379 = 13.6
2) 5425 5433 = 16.0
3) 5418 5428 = 15.7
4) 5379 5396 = 23.8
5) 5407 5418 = 17.1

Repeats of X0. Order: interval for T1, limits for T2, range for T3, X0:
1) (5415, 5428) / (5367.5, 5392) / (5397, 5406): 0.084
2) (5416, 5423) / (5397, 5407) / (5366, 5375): -0.118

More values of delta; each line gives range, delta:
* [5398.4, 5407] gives 9.8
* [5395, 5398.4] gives 9.1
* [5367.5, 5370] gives 10.8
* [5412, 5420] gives 10.8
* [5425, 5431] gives 10.3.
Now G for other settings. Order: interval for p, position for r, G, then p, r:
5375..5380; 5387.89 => 0.95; 1.00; 0.94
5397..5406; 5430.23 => 1.02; 1.01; 1.03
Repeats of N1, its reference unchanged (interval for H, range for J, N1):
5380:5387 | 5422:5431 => 0.19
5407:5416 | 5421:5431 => -0.11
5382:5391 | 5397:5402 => 0.06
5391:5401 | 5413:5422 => -0.07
